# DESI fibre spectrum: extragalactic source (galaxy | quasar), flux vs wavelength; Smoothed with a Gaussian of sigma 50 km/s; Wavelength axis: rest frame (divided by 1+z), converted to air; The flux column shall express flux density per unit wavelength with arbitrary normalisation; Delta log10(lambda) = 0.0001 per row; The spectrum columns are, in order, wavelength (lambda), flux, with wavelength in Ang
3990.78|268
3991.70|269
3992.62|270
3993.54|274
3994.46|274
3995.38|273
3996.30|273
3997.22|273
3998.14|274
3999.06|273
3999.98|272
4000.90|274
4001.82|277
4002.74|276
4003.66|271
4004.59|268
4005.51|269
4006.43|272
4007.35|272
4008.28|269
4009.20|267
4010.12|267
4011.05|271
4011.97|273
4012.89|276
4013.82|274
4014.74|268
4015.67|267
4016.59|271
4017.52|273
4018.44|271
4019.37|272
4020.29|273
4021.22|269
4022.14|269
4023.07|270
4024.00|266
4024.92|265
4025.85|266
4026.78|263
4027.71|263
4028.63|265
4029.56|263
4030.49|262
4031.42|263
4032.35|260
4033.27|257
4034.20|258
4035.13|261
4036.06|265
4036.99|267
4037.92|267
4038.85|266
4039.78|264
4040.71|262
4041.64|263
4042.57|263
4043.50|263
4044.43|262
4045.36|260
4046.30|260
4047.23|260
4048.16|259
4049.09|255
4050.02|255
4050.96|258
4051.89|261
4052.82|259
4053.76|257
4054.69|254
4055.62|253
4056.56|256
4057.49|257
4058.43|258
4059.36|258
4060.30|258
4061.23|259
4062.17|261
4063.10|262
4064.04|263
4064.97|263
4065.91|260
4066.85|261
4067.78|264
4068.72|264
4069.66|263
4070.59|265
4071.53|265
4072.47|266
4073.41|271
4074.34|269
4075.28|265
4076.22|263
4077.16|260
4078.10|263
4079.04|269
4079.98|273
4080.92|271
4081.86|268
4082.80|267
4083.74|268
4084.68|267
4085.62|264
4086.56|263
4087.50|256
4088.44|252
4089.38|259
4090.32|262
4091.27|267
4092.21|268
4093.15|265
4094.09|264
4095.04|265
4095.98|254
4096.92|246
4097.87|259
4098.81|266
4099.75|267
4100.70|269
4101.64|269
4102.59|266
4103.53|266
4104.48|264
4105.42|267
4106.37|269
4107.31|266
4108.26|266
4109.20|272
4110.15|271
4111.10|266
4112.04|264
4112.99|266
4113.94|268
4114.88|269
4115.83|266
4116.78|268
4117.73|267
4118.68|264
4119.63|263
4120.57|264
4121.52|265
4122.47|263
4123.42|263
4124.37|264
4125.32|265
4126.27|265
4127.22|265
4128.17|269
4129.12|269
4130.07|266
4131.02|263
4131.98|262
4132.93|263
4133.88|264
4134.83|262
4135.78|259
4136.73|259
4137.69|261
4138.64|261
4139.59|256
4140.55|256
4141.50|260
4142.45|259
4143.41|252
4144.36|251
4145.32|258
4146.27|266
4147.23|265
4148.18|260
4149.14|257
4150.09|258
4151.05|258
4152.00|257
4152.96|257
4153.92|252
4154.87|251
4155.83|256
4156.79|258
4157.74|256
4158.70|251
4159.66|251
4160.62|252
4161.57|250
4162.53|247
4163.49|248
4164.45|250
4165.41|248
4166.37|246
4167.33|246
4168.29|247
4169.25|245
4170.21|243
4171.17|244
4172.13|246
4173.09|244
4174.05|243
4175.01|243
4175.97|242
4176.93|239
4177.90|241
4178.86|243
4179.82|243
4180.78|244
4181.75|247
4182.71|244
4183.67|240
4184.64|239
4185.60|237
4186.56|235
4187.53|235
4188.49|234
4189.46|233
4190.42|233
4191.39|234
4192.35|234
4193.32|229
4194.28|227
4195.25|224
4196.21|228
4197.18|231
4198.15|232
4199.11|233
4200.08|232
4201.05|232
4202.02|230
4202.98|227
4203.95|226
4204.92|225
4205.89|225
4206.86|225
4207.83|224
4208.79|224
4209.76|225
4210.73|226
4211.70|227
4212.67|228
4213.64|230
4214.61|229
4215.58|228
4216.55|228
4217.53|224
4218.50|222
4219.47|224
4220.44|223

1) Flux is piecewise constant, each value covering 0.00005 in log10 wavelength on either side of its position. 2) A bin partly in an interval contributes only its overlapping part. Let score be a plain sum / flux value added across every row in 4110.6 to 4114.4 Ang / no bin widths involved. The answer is 1064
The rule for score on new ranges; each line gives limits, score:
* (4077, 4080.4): 1065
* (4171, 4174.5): 977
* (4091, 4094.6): 1064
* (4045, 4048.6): 1039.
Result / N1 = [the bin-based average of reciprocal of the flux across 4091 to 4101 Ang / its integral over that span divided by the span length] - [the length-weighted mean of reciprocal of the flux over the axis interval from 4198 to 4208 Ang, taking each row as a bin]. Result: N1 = -0.0006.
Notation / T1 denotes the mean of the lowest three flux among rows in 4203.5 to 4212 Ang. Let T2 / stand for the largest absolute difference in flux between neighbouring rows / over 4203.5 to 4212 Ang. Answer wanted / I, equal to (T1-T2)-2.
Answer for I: 221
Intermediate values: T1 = 224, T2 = 1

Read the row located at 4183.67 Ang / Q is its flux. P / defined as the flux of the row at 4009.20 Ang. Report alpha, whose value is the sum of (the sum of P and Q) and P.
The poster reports 774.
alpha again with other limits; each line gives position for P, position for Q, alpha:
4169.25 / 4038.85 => 756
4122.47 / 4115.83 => 792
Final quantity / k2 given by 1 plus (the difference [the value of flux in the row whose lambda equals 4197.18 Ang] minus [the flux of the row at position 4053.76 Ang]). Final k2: -25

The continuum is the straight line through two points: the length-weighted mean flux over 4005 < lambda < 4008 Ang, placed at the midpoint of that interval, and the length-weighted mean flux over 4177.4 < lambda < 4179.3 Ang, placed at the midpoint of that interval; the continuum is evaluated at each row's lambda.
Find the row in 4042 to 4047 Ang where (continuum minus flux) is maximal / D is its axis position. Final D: 4045.36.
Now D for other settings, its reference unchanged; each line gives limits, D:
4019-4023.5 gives 4021.22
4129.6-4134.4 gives 4131.98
